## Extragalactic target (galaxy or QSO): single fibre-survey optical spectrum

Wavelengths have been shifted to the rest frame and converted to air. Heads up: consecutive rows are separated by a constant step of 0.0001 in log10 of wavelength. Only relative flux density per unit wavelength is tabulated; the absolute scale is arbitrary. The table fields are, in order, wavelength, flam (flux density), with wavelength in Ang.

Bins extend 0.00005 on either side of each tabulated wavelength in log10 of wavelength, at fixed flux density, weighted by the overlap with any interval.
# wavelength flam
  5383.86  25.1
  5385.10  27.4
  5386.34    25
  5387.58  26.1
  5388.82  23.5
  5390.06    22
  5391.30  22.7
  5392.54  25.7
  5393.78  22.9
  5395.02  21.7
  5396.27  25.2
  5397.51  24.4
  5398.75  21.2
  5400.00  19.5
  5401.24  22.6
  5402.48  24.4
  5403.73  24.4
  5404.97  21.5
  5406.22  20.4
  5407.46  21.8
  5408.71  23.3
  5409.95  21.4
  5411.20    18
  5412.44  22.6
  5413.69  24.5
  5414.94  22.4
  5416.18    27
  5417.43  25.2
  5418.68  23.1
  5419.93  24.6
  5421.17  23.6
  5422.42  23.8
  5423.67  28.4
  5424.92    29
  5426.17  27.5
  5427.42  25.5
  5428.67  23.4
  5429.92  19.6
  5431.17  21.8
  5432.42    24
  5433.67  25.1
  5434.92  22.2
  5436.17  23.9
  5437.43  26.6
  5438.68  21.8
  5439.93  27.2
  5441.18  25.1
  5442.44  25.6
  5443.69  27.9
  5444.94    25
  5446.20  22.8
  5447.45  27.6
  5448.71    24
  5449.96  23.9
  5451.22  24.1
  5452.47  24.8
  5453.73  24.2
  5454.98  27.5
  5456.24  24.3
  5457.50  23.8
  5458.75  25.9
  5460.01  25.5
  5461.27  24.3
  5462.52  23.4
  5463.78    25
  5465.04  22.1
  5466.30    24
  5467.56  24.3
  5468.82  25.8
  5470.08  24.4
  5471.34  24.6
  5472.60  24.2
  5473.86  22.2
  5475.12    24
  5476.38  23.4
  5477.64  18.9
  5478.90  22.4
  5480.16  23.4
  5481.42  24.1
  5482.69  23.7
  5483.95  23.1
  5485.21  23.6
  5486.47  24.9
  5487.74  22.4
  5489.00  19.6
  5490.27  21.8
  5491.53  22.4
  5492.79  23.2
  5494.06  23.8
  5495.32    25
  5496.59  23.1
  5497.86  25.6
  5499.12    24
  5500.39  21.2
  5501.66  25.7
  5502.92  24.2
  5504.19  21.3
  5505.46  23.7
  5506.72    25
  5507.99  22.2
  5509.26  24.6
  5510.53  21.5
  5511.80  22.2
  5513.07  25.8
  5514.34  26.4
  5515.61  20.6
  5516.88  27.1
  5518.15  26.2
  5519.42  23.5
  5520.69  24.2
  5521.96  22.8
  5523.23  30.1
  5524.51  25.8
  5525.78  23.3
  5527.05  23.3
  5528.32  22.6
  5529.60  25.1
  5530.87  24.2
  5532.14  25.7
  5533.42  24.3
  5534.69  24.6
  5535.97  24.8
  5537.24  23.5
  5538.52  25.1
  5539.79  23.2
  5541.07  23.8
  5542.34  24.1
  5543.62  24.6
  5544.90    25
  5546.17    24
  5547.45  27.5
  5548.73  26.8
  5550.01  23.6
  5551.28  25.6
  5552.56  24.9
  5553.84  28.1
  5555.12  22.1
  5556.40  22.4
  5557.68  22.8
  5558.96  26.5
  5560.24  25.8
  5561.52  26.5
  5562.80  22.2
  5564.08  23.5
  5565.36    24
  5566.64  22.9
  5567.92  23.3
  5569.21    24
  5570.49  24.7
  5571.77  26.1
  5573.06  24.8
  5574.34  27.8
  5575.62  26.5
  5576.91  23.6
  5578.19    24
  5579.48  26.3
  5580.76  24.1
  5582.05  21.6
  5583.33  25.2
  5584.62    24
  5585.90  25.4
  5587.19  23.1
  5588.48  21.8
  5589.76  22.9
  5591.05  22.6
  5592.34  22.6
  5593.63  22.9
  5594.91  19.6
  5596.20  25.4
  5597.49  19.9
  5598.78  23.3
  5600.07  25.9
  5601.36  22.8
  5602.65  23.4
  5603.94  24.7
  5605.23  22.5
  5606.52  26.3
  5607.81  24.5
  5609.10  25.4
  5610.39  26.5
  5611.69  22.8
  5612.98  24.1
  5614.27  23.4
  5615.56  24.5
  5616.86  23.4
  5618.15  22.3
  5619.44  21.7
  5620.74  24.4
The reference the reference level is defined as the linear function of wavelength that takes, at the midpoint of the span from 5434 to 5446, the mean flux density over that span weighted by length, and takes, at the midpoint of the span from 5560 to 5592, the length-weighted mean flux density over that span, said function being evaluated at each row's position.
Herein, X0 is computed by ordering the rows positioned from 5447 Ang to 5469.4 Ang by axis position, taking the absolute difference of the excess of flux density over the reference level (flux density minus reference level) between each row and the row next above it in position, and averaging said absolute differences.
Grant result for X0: 1.47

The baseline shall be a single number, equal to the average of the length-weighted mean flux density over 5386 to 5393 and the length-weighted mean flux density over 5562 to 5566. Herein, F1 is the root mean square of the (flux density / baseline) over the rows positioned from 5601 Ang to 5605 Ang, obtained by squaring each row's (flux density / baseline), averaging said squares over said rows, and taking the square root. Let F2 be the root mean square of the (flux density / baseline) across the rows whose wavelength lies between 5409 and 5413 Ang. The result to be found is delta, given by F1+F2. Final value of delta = 1.87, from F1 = 0.996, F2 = 0.87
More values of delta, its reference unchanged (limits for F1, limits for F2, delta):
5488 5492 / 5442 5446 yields 2.00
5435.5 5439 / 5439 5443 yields 2.11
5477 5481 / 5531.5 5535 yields 1.96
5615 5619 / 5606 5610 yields 2.06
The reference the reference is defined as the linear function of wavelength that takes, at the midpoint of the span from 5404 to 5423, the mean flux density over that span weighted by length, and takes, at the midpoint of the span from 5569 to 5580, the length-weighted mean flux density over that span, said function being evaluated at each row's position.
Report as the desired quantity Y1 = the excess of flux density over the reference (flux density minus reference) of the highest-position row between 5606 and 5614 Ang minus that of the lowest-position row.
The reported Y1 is -2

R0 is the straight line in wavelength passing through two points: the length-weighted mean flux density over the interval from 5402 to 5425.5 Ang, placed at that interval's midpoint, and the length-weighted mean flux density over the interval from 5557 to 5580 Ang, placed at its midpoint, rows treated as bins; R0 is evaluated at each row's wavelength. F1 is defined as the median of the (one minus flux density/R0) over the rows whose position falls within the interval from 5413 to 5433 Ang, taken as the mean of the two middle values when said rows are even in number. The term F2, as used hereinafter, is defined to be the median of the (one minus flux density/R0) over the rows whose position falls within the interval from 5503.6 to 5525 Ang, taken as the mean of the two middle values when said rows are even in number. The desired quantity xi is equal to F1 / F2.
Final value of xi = -3.0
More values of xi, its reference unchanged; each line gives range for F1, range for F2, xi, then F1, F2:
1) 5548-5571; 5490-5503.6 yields 1.7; 0.03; 0.017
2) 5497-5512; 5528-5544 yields 2.3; 0.02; 0.007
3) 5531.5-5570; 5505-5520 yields 2.1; 0.01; 0.006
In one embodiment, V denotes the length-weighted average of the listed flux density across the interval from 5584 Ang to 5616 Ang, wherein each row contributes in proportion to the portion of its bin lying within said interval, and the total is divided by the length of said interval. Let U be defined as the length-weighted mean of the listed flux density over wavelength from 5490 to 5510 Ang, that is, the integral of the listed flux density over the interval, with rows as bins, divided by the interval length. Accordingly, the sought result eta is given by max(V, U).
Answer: 23.6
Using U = 23.6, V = 23.6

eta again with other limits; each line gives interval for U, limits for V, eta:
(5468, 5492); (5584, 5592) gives 23.3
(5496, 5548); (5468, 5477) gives 24.3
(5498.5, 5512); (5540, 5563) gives 24.8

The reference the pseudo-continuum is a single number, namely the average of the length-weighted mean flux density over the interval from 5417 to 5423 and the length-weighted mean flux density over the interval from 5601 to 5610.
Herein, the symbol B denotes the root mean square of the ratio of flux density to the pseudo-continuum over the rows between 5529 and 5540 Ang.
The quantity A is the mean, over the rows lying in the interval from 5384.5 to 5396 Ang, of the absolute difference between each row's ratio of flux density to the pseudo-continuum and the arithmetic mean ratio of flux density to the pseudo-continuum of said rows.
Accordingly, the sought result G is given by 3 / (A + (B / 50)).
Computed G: 33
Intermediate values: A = 0.07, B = 1.01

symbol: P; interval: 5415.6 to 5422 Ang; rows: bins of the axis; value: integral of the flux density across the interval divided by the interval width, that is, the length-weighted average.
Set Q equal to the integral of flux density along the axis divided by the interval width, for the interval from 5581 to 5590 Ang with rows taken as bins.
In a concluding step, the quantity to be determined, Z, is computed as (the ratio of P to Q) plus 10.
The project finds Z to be 11.05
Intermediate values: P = 24.7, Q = 23.5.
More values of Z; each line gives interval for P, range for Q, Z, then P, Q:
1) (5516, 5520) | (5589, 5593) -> 11.12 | 25.3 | 22.7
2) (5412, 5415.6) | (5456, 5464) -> 10.94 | 23.2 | 24.6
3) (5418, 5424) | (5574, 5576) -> 10.90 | 24.5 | 27.2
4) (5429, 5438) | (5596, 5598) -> 11.05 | 23.3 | 22.2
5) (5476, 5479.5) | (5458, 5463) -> 10.86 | 21.4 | 24.8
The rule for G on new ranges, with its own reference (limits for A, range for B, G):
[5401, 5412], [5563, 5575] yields 36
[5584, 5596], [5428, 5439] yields 50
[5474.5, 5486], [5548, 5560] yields 48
